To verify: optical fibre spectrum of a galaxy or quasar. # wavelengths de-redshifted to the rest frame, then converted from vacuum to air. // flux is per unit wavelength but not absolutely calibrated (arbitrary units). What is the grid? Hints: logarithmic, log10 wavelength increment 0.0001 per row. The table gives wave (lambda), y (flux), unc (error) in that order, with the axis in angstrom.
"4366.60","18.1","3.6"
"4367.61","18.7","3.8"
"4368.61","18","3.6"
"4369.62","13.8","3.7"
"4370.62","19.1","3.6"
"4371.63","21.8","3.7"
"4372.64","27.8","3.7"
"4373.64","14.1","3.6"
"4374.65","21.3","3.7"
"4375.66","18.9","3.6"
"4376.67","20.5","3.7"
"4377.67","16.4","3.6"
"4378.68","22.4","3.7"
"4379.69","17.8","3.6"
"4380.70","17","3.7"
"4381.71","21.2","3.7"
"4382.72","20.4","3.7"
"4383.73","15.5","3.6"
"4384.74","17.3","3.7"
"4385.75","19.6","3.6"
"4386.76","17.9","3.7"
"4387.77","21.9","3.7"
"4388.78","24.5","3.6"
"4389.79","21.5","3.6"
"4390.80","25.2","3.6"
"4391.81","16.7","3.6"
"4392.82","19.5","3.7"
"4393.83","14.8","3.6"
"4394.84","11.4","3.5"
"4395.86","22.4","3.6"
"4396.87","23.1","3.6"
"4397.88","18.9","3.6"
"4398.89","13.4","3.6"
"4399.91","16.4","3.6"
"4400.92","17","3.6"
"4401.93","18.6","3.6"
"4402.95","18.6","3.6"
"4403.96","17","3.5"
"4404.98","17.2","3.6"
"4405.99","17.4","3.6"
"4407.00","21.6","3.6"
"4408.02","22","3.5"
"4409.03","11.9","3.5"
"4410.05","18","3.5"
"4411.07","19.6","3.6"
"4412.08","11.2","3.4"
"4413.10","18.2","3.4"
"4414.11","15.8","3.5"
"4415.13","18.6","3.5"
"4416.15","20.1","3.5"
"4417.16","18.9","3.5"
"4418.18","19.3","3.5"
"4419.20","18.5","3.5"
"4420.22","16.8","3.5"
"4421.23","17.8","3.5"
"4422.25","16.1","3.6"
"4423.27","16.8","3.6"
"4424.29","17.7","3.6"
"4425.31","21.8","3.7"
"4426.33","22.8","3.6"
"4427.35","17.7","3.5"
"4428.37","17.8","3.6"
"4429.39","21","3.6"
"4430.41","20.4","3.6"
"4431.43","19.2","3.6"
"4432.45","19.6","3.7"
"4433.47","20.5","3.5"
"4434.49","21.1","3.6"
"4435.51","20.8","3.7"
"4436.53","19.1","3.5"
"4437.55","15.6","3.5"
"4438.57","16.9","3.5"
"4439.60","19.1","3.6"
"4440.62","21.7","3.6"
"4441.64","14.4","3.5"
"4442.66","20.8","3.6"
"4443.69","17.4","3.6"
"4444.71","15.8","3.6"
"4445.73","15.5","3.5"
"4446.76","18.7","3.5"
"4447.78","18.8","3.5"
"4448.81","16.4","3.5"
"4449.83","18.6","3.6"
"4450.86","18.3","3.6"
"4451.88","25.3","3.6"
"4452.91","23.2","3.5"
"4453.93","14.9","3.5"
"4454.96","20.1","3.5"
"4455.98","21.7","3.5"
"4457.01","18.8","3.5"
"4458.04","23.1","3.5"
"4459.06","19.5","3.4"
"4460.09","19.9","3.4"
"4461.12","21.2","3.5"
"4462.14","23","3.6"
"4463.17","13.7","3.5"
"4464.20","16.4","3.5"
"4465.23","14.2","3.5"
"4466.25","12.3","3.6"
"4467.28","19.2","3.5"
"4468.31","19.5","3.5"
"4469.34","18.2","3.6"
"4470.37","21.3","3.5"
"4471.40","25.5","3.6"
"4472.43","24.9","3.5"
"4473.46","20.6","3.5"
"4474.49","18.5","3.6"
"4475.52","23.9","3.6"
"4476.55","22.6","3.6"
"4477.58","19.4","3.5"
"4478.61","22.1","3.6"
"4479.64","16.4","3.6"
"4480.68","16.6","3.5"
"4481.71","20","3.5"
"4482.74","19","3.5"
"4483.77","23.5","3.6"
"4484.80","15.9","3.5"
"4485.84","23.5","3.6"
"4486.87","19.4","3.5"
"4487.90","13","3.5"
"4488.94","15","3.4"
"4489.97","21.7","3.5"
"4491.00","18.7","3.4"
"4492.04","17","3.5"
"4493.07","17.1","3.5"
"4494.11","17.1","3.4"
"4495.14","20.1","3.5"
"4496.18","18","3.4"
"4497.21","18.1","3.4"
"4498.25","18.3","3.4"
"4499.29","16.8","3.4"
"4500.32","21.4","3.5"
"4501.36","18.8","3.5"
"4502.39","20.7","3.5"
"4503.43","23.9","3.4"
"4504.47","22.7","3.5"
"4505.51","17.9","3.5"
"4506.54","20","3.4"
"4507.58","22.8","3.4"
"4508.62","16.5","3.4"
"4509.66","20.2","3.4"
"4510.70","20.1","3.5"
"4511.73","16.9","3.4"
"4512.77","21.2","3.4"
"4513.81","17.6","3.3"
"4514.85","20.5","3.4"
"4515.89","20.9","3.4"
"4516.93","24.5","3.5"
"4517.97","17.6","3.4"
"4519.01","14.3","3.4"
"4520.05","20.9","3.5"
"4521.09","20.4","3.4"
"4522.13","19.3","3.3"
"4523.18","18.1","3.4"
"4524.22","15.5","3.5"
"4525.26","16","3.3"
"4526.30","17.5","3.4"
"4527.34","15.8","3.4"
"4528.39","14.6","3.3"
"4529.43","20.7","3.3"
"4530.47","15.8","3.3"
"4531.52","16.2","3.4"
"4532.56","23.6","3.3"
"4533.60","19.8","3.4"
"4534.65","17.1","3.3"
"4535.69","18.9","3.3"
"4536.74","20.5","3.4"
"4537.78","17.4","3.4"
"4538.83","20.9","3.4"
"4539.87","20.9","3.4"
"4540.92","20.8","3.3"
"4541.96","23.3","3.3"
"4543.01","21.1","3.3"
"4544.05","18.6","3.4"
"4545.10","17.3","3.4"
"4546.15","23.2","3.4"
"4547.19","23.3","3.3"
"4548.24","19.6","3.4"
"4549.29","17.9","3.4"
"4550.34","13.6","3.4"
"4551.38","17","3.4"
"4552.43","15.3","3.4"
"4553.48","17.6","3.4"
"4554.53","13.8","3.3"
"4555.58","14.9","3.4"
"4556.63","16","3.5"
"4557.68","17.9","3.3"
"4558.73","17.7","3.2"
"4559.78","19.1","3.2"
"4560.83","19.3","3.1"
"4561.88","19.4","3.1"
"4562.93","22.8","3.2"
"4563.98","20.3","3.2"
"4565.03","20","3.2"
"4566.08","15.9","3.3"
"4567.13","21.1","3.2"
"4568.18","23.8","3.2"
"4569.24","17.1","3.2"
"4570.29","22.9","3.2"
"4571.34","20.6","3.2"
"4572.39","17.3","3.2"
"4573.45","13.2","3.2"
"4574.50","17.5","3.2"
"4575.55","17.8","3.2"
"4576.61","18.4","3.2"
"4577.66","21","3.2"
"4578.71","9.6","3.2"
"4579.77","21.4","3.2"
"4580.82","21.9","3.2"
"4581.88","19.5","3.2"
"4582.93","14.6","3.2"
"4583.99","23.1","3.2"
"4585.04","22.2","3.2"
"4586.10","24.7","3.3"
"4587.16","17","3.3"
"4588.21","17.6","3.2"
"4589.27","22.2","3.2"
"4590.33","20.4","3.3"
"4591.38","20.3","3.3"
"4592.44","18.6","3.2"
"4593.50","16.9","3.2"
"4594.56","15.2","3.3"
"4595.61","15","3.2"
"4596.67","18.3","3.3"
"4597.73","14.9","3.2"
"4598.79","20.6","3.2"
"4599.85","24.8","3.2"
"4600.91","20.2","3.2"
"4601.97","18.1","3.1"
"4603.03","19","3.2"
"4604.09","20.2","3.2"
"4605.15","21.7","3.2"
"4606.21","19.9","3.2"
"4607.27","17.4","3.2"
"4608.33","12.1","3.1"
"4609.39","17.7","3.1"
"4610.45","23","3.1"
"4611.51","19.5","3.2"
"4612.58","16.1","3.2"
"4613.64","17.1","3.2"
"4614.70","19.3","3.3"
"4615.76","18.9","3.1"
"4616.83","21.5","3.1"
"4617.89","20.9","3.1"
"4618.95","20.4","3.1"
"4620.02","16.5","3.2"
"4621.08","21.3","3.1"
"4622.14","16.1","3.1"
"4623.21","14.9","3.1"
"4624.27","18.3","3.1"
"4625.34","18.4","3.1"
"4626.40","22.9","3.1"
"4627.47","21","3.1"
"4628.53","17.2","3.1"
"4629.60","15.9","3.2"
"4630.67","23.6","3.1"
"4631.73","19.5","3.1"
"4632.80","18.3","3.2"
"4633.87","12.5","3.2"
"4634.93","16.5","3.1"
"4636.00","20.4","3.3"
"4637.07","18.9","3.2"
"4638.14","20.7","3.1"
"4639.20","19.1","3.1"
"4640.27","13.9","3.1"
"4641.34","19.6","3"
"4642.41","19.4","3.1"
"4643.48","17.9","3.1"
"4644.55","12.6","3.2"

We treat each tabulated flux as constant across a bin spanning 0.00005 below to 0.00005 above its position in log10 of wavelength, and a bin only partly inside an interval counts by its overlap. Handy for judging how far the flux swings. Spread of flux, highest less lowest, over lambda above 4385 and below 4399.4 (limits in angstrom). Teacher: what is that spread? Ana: 14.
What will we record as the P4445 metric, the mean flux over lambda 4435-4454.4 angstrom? 18.5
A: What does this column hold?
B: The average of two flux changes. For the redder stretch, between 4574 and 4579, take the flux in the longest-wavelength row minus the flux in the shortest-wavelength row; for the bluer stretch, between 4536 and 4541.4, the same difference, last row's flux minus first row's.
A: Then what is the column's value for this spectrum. -3.8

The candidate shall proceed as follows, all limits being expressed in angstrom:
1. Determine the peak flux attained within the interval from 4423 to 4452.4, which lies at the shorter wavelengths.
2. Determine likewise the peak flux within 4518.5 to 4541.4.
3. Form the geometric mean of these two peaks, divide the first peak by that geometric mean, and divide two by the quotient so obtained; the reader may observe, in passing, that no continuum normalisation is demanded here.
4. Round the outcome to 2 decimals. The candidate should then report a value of 1.93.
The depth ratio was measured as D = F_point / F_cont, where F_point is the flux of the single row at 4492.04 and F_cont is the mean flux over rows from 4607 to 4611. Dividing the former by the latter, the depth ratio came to 0.97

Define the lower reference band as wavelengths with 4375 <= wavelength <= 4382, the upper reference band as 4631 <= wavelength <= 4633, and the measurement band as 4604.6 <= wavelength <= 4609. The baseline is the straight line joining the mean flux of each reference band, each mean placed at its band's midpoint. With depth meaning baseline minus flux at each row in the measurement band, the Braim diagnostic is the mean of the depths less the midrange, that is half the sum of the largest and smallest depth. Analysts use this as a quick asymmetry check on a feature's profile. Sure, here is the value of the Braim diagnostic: -0.9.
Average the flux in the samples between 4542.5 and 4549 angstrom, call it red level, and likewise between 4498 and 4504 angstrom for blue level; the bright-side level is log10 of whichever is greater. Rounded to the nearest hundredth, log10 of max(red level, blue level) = 1.31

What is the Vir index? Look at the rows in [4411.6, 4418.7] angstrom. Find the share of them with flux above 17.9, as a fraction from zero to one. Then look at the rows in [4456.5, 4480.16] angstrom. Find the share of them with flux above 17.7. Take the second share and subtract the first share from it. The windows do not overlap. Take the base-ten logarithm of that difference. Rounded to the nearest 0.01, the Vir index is -1.17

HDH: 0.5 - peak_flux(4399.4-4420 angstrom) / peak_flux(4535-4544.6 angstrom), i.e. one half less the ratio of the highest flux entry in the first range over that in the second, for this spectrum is -0.44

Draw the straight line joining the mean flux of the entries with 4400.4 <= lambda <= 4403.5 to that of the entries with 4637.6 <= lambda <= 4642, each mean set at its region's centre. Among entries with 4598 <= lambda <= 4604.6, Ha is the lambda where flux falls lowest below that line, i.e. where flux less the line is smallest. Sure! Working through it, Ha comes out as 4601.97 angstrom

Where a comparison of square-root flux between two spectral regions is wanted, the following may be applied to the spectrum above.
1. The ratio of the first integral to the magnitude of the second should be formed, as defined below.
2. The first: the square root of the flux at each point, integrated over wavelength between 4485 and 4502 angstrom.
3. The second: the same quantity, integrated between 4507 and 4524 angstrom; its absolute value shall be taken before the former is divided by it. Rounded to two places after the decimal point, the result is 0.97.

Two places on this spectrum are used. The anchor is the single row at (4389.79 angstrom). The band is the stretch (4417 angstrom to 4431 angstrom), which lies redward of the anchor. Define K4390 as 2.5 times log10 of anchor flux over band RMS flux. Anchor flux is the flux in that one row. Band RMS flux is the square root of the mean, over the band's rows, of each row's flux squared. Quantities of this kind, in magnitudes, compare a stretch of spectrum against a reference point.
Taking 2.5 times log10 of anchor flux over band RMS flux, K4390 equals 0.14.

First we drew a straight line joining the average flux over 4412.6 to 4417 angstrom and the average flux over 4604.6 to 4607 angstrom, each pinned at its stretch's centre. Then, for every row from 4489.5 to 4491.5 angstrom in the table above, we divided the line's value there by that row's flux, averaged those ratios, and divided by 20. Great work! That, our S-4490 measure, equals 0.048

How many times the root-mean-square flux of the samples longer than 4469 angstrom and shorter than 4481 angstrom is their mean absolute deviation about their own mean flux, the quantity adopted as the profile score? 0.121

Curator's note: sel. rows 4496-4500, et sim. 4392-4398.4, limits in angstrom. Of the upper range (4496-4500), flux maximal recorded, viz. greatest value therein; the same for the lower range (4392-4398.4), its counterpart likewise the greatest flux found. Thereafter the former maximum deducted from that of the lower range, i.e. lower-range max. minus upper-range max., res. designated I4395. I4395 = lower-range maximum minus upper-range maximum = 4.8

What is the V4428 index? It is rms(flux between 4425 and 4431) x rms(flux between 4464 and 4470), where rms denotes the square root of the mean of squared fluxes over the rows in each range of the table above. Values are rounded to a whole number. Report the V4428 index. 343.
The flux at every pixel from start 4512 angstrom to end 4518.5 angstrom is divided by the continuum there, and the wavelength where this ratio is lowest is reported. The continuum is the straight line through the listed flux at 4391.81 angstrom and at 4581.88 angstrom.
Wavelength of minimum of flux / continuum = 4517.97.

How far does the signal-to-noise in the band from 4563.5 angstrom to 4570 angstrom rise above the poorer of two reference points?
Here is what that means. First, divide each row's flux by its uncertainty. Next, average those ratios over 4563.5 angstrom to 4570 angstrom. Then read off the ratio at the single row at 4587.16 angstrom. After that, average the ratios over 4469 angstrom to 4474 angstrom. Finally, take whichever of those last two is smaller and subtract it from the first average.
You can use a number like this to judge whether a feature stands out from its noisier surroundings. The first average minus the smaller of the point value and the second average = 1.0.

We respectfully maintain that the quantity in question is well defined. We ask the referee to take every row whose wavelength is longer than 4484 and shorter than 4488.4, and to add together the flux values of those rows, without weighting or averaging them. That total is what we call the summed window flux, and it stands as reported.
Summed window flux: 72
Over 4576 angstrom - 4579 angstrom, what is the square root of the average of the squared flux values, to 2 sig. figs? 17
